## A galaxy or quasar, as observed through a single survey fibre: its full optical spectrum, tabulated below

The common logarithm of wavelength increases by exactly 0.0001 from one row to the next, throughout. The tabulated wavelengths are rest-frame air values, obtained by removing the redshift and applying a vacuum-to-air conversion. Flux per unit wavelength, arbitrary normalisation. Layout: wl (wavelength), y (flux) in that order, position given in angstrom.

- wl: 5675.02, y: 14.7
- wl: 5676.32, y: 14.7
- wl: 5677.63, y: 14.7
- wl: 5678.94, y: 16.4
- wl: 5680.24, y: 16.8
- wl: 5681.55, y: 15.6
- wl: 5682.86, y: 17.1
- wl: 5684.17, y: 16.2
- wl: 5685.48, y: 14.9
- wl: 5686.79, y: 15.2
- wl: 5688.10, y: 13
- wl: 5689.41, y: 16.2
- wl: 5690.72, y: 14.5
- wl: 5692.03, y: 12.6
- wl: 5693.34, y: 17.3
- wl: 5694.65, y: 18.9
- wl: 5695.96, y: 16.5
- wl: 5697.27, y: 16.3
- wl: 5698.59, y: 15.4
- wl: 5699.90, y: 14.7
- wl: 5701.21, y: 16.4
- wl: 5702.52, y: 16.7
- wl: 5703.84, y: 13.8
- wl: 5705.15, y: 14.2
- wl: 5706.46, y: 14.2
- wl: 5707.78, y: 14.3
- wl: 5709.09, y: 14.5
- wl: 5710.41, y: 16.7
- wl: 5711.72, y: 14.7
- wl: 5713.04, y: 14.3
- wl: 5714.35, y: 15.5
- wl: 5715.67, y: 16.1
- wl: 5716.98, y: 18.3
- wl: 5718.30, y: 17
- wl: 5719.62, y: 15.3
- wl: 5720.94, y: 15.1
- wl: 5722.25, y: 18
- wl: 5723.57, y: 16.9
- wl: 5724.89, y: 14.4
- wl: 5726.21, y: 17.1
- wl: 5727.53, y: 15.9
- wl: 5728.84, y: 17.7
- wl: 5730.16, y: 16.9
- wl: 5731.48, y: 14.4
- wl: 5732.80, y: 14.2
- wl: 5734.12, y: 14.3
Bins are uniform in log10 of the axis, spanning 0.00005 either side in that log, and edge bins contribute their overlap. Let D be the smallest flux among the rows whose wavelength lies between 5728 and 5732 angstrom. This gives 14.4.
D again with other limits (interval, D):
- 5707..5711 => 14.3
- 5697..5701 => 14.7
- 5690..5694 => 12.6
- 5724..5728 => 14.4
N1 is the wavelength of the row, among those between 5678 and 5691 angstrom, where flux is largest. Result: 5682.86 angstrom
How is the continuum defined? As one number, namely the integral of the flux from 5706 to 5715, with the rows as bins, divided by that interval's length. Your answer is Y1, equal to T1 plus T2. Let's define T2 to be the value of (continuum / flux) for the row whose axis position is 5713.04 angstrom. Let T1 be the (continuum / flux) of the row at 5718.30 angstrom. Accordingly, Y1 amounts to 1.92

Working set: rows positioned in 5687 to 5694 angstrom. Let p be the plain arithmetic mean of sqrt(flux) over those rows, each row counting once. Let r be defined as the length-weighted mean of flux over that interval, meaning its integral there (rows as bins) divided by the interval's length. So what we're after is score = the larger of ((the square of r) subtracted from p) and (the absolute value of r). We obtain 14.8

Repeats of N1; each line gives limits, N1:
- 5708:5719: 5716.98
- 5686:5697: 5694.65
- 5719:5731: 5722.25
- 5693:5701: 5694.65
